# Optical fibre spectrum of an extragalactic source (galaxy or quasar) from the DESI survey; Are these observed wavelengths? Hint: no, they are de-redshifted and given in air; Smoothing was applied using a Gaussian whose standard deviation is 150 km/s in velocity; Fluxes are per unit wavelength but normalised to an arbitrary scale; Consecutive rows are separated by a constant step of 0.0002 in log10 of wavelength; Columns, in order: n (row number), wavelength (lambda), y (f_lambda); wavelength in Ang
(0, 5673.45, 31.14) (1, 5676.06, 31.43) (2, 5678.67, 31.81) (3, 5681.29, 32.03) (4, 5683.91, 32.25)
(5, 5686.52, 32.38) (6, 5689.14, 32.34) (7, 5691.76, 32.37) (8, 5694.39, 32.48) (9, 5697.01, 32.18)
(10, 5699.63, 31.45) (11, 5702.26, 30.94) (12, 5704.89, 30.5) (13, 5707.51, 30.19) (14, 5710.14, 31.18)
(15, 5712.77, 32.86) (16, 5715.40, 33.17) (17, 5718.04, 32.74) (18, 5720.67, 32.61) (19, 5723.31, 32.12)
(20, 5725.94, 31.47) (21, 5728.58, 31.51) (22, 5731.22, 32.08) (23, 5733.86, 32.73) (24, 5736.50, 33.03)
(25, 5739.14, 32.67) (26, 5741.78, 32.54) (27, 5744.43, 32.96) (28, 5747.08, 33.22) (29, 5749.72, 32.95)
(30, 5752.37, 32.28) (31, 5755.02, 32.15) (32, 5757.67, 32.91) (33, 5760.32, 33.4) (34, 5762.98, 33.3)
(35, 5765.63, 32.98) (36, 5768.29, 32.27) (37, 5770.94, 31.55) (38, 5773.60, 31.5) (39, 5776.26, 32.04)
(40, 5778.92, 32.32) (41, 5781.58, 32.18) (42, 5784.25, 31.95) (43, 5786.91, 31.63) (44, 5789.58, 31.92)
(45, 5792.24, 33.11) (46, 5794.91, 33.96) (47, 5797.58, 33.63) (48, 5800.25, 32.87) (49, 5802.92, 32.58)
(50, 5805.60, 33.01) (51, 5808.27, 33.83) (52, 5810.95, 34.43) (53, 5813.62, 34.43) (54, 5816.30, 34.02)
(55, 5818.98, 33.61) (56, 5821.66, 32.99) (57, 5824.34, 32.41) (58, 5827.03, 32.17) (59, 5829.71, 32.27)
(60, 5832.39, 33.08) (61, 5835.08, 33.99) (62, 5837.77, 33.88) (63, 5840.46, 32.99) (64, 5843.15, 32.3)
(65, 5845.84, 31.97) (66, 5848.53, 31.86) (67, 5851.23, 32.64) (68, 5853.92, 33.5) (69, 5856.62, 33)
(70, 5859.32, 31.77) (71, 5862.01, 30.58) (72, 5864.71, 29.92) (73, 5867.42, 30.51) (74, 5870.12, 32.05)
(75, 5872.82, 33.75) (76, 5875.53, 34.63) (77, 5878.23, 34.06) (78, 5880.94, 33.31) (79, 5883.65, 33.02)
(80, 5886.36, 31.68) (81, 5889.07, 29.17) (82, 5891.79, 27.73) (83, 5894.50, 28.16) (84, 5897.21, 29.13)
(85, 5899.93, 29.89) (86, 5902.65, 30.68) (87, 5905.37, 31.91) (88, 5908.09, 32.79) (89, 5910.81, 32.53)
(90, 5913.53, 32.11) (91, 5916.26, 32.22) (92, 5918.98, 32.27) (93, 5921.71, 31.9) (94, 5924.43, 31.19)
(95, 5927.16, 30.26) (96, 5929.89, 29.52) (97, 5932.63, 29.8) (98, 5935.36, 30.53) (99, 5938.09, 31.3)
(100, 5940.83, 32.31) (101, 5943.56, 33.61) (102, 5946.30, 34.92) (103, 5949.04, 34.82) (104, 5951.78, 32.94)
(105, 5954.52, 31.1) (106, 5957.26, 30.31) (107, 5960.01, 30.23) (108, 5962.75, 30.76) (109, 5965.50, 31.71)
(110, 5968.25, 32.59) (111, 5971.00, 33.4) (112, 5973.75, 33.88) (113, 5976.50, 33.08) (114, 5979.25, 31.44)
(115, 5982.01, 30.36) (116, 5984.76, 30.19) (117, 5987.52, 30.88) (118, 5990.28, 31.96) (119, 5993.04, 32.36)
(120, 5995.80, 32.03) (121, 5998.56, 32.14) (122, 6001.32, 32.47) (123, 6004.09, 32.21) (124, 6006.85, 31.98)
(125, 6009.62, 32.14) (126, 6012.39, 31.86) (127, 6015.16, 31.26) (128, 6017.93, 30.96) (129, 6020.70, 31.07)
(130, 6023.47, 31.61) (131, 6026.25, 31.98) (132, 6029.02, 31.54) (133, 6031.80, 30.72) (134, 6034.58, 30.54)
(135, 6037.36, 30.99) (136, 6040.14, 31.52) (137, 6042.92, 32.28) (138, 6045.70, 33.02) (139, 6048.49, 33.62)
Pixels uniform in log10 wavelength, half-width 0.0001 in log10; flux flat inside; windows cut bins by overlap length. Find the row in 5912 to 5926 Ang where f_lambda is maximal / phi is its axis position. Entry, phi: 5918.98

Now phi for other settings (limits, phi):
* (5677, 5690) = 5686.52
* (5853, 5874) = 5872.82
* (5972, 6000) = 5973.75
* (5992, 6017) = 6001.32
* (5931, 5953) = 5946.30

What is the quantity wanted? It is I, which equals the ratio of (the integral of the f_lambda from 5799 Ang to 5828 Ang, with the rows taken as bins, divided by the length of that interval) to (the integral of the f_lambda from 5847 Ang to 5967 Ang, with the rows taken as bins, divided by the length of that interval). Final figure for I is 1.05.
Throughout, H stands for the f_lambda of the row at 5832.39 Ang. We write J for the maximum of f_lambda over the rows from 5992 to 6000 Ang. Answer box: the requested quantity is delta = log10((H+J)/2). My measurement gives 1.51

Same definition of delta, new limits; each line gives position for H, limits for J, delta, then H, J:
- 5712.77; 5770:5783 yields 1.51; 32.86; 32.32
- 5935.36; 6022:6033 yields 1.49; 30.53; 31.98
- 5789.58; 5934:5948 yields 1.52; 31.92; 34.92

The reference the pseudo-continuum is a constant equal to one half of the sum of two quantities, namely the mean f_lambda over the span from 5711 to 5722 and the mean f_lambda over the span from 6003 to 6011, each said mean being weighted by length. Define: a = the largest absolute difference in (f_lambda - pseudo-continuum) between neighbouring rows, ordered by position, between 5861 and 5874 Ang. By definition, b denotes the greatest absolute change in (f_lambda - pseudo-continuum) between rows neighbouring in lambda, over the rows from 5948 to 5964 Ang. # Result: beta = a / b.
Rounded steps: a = 1.70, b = 1.9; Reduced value 0.90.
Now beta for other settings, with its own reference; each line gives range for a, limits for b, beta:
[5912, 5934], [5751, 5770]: 1.22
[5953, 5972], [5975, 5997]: 0.58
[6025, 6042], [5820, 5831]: 1.41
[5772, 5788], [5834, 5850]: 0.61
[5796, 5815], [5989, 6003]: 2.05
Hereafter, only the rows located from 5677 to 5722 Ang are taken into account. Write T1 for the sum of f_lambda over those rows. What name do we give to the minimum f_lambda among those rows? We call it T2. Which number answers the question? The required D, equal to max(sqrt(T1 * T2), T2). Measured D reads 128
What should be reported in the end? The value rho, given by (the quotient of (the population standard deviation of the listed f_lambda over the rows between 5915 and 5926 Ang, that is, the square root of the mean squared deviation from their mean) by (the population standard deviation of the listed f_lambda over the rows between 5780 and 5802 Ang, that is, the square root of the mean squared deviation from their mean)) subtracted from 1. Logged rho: 0.5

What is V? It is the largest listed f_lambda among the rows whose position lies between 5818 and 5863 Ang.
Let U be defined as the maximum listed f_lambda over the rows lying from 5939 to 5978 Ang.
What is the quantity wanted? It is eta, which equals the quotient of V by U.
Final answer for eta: 0.97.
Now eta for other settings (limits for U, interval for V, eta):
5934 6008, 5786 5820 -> 0.99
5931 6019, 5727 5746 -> 0.95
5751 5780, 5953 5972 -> 1.00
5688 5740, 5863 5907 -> 1.04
